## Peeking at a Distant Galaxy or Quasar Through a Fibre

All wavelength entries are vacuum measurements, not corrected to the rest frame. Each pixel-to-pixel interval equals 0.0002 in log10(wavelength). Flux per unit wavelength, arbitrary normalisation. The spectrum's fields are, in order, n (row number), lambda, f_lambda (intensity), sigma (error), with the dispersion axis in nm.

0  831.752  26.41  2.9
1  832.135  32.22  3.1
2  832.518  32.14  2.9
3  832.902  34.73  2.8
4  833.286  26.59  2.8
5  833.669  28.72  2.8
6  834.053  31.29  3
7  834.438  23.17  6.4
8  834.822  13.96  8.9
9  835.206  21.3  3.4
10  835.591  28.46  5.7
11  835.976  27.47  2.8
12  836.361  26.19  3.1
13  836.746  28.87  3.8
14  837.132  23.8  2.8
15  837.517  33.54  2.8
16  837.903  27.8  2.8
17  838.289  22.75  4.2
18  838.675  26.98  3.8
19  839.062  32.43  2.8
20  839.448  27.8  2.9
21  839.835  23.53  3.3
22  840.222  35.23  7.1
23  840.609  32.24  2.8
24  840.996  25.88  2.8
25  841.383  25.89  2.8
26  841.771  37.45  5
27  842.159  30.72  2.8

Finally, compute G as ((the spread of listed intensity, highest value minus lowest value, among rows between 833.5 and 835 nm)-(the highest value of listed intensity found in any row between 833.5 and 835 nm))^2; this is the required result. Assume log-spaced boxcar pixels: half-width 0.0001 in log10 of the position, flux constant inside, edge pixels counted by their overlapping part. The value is 195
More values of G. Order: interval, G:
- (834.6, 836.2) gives 195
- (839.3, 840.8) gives 554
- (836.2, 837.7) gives 566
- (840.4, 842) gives 670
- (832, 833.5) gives 707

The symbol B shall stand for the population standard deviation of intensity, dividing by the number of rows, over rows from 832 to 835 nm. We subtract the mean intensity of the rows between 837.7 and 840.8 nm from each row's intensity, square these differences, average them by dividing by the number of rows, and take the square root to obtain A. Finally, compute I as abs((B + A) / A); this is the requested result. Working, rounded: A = 4.1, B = 6.3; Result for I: 2.5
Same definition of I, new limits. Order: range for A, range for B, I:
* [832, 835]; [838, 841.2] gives 1.7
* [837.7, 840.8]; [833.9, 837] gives 2.3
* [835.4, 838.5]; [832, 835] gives 3.0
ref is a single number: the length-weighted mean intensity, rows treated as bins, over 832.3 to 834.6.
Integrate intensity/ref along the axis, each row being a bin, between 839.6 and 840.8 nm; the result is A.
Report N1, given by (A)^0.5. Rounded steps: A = 1.23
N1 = 1.11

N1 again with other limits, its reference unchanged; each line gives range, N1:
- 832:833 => 1.06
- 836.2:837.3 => 0.99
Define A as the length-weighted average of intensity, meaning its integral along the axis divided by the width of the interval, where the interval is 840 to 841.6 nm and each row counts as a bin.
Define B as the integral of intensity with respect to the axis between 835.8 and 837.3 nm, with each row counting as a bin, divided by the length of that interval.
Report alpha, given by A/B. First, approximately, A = 30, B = 26.6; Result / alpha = 1.12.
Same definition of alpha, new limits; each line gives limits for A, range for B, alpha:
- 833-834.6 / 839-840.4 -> 0.95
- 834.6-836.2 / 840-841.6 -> 0.77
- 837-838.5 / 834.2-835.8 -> 1.23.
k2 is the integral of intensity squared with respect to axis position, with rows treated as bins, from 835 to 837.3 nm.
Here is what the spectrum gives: 1569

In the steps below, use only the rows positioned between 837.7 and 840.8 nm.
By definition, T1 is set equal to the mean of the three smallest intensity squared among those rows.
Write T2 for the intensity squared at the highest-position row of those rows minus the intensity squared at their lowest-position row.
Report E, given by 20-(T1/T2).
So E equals 17.8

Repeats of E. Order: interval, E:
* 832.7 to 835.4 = 20.5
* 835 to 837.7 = 19.2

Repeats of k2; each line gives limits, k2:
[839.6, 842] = 2224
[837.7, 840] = 1694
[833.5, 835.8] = 1454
